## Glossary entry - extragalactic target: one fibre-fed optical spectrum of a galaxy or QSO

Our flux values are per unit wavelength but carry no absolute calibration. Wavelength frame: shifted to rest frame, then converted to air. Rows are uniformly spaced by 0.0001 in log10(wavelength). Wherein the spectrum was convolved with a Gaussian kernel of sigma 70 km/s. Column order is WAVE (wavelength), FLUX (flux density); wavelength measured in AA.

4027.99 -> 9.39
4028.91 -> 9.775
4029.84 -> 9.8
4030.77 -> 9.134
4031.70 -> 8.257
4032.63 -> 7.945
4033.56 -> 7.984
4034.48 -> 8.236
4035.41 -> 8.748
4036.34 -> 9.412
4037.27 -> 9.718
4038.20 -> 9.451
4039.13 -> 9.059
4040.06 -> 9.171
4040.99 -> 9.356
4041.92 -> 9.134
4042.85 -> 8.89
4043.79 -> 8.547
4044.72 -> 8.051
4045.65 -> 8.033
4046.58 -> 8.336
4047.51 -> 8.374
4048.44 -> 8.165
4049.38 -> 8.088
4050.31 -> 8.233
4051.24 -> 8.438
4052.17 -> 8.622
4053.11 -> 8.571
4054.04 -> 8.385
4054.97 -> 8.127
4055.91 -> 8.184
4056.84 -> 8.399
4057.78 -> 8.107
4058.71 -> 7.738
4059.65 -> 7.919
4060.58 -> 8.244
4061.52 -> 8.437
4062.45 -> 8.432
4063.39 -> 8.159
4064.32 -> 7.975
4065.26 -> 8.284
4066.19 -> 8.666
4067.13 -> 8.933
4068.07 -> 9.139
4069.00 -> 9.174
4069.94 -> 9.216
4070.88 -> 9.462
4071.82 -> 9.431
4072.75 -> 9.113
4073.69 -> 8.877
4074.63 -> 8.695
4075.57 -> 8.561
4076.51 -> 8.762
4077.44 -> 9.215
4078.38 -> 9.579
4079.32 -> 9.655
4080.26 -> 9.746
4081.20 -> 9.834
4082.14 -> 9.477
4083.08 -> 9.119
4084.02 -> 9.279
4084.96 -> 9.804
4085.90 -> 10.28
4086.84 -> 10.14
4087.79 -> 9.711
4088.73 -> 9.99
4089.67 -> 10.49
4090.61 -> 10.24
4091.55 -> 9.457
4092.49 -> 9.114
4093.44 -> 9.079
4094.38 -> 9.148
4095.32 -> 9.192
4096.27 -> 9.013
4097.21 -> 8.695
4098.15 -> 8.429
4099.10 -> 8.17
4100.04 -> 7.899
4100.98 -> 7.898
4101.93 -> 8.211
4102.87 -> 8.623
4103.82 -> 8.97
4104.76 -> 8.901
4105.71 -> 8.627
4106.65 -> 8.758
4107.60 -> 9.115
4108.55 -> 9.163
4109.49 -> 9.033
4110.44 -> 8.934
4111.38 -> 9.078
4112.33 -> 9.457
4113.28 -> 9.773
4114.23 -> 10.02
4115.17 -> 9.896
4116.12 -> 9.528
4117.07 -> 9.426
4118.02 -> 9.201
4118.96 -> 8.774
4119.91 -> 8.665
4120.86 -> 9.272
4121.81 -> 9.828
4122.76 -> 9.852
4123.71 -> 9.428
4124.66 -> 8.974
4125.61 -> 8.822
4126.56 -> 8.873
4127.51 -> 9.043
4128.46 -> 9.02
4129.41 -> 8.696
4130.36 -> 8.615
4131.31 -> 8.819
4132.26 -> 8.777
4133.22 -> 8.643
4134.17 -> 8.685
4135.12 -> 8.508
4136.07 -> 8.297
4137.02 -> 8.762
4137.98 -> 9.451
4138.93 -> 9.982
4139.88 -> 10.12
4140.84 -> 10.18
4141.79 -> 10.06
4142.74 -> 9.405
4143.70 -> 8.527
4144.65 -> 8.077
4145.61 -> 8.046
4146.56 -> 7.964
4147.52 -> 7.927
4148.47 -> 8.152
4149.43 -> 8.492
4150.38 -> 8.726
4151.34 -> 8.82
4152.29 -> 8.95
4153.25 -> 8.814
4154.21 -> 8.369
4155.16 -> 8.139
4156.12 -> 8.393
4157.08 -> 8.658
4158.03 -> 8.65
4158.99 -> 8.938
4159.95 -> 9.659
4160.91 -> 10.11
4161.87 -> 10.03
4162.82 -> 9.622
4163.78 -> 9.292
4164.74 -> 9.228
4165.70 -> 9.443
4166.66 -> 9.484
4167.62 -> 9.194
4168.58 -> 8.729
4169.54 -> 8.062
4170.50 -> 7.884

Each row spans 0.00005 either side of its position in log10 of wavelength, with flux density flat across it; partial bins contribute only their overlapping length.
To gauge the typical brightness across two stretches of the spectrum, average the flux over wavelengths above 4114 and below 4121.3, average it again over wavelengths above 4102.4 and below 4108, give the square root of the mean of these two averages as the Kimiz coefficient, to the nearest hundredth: 3.01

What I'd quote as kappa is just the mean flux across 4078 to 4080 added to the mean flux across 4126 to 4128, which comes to 18.6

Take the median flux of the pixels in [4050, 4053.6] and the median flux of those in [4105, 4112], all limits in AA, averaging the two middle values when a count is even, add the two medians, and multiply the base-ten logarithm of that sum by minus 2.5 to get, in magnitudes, -3.11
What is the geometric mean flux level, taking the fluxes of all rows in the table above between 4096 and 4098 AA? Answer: 8.9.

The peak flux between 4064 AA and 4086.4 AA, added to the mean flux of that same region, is 19.5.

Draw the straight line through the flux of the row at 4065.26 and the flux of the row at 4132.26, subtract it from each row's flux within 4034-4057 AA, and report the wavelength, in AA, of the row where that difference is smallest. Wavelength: 4045.65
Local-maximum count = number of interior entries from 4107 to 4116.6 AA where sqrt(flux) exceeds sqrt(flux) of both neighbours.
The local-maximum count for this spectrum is 2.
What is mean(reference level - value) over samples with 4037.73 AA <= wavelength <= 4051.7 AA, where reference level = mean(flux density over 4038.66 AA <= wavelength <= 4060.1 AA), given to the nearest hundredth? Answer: -0.19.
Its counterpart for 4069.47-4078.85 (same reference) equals -0.66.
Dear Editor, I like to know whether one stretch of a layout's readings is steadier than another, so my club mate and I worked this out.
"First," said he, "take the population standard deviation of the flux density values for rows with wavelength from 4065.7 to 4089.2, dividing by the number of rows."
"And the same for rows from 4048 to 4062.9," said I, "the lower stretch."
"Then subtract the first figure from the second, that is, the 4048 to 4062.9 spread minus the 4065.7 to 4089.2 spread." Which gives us -0.23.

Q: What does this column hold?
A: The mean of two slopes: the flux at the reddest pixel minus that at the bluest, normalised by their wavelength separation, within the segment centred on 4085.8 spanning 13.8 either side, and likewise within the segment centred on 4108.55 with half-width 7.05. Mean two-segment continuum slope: 0.05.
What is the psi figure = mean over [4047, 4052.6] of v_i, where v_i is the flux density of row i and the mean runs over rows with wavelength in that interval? 8.3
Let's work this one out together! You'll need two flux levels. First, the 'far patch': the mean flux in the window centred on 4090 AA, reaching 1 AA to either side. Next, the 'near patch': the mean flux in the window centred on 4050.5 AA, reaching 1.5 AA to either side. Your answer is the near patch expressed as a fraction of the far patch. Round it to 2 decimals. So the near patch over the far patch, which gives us 0.80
